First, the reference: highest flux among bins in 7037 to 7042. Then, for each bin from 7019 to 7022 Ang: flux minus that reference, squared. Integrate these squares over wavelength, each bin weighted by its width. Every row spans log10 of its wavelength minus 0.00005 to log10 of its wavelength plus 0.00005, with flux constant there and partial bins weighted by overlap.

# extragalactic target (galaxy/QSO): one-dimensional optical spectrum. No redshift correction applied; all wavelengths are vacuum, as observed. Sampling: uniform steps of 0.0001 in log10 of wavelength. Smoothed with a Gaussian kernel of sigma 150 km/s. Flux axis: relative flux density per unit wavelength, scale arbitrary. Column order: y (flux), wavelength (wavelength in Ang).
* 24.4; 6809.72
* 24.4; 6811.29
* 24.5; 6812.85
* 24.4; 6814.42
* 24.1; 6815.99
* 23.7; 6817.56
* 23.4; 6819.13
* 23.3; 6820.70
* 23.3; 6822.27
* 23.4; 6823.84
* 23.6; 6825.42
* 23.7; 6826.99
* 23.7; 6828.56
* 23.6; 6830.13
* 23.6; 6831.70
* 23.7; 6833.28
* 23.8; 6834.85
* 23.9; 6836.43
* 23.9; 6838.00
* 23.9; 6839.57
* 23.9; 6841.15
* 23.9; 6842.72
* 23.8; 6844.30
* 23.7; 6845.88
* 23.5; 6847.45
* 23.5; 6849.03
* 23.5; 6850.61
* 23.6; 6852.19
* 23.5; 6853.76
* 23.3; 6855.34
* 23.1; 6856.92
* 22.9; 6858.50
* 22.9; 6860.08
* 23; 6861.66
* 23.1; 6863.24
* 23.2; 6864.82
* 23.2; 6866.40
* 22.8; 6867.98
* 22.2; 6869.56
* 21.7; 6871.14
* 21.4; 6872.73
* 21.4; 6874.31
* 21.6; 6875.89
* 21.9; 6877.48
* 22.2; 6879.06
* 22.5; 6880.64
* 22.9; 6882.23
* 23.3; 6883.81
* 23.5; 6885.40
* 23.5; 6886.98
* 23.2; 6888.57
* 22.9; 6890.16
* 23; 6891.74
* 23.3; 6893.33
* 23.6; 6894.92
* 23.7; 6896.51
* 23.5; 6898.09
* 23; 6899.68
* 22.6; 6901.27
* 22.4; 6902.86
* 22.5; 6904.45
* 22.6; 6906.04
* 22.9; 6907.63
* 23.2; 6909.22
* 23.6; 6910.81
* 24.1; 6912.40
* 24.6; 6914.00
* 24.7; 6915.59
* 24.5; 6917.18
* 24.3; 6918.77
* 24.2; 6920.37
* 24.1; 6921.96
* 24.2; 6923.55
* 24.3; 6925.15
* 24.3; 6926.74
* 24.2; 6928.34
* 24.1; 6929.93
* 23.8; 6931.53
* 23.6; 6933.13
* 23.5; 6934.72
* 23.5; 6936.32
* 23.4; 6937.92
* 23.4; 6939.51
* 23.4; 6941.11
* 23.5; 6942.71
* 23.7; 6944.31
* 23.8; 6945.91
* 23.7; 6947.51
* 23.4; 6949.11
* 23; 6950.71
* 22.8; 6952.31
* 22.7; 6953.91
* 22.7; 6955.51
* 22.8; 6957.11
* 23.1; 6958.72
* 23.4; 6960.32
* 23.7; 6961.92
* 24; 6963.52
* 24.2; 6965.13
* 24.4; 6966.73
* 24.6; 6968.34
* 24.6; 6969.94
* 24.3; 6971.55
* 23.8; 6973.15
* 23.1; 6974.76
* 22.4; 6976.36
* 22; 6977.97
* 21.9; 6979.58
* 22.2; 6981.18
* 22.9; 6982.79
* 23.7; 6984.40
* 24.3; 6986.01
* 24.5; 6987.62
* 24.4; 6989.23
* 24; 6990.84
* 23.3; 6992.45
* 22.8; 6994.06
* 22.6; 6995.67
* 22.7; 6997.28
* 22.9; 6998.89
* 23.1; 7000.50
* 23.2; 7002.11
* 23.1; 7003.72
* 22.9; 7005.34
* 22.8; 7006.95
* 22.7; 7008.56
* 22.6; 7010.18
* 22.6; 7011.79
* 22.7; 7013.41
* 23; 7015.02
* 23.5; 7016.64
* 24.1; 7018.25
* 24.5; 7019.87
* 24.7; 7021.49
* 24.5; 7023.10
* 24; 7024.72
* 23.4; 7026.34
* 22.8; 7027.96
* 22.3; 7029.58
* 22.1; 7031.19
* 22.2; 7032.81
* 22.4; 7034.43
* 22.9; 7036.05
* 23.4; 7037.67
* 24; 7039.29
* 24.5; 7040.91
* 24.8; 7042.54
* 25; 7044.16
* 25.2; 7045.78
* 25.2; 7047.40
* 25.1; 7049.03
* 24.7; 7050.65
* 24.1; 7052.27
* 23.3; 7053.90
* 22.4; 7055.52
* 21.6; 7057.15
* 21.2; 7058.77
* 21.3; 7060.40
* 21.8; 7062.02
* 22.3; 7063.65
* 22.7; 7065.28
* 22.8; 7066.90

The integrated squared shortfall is 0.1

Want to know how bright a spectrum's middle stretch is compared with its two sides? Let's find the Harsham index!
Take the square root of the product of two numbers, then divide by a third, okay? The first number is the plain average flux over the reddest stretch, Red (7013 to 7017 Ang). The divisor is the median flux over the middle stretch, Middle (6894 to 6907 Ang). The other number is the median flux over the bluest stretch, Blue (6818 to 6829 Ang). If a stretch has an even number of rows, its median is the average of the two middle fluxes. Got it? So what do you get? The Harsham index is 1.02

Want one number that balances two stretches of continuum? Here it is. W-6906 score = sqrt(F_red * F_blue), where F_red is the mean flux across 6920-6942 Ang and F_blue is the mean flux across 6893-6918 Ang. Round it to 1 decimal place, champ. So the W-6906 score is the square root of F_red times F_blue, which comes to 23.6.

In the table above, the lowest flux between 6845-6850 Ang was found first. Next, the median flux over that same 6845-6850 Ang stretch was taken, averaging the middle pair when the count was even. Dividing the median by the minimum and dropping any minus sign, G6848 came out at 1.000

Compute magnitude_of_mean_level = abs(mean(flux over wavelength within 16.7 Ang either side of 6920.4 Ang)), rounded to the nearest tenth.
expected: 23.8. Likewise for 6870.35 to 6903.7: 22.7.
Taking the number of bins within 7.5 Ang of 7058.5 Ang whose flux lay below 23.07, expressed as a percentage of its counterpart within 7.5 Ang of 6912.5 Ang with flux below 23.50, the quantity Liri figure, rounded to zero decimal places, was 233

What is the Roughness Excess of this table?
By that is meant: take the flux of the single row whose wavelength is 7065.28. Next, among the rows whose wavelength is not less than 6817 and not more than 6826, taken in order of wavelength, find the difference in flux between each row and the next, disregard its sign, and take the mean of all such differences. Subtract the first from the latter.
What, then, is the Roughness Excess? -22.6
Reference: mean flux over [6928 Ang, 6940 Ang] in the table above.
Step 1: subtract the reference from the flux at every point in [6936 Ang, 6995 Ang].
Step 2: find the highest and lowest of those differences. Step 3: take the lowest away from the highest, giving 2.7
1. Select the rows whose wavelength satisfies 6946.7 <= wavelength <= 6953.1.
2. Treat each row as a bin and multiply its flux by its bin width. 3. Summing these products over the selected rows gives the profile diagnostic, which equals 149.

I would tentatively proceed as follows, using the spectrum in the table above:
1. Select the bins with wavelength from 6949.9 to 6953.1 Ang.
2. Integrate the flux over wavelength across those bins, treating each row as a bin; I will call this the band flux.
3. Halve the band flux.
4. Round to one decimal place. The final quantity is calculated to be 36.7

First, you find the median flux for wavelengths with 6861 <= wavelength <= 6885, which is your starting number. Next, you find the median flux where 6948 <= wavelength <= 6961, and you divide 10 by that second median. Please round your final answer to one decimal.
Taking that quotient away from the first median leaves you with 22.1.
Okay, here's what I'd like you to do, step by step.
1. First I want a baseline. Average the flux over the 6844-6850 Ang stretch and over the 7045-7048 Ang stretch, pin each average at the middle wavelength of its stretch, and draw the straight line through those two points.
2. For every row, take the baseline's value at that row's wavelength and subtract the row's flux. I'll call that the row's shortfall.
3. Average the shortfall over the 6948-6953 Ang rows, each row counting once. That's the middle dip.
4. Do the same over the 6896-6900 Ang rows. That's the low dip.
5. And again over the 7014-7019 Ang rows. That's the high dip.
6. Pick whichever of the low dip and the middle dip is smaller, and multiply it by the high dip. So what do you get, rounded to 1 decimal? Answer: 0.9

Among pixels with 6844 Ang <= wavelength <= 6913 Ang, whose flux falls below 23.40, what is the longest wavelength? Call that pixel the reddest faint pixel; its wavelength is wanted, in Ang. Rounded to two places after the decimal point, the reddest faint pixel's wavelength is 6909.22 Ang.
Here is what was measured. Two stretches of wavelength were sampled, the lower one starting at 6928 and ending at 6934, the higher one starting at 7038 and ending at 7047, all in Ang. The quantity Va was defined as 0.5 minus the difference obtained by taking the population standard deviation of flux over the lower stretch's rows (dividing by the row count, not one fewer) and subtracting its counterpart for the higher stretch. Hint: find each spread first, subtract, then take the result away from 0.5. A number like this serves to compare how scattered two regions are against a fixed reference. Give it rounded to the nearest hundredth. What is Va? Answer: 0.68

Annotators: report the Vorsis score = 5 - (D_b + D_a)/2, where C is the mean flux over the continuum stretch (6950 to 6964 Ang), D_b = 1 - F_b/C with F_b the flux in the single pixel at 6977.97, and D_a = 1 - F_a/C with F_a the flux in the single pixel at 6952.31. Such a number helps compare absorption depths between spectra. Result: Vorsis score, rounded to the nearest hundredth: 4.97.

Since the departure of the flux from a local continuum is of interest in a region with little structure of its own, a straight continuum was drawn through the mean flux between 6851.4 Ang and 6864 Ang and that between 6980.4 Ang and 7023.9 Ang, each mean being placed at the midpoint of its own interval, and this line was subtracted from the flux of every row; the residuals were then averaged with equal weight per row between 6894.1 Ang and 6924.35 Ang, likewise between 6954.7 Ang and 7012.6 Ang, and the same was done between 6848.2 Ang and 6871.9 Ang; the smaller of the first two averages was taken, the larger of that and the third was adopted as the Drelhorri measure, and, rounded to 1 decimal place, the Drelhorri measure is 0.0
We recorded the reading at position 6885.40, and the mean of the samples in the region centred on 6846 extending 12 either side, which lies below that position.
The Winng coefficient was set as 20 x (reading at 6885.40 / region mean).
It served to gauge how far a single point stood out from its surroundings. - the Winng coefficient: 19.9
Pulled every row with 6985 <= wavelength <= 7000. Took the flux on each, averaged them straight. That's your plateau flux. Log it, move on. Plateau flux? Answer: 23.5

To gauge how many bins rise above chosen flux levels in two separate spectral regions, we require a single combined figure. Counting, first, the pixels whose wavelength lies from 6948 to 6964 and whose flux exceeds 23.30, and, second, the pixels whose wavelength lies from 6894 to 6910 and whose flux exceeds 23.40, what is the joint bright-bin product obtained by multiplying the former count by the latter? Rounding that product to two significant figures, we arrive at 12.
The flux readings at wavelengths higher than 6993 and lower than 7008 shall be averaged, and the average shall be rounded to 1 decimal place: 22.9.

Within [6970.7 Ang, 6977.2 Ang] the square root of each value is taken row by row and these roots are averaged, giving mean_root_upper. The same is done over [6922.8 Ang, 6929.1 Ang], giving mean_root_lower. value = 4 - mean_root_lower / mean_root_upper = 2.98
